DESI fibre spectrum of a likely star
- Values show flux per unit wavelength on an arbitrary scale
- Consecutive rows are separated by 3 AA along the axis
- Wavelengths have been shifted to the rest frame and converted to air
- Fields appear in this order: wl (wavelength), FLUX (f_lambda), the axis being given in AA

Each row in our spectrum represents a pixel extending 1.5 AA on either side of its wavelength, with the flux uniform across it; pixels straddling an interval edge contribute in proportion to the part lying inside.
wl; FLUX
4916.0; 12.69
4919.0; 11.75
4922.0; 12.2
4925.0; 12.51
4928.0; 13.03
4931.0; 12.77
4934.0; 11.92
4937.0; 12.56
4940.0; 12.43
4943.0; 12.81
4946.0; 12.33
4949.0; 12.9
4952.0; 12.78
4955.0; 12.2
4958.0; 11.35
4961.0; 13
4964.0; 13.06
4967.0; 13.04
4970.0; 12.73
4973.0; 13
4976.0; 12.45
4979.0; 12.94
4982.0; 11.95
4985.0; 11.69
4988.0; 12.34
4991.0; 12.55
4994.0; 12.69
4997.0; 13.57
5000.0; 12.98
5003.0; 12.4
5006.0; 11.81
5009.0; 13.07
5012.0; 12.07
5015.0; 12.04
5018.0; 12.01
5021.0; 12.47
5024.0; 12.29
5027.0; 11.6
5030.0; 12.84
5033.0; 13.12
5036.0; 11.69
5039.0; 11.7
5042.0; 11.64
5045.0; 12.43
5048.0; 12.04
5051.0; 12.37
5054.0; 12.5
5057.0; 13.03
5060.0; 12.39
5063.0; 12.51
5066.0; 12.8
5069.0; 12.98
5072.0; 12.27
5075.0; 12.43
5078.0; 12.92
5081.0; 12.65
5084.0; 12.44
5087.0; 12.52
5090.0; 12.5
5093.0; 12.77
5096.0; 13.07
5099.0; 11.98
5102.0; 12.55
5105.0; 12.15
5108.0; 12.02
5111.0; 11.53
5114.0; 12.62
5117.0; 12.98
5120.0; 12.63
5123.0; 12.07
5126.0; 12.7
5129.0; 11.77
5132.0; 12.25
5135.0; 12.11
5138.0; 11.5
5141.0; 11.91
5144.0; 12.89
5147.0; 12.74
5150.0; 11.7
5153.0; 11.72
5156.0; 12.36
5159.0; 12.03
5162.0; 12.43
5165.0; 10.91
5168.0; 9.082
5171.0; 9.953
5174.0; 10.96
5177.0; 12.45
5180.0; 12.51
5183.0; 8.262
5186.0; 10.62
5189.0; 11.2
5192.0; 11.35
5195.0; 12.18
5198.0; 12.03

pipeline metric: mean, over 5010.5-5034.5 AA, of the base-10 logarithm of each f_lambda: 1.09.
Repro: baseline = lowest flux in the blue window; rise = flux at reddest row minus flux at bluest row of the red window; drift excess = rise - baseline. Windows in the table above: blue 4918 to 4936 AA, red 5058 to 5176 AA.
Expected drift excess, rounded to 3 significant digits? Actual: -13.2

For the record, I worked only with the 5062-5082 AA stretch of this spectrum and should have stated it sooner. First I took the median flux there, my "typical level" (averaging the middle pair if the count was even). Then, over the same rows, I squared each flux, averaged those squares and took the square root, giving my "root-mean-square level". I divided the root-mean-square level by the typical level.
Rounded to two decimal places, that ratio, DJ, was 1.00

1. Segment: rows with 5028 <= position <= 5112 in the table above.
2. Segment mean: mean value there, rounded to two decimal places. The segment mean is 12.42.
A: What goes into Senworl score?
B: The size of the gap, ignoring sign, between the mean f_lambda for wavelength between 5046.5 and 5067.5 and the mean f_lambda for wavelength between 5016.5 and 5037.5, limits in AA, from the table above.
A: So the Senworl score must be 0.23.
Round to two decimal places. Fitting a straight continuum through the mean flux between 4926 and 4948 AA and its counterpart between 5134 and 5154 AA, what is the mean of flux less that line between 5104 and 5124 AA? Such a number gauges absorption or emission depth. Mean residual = 0.14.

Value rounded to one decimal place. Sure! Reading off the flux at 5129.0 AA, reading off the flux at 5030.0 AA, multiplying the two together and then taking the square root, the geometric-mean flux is 12.3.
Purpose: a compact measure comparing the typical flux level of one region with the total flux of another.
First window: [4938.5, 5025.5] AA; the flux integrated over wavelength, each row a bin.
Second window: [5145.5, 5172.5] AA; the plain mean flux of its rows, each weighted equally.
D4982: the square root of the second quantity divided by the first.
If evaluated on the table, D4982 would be 0.10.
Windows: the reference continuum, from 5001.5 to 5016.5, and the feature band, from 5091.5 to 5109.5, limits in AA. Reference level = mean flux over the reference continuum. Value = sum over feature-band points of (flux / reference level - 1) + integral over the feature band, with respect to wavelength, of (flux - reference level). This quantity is 2.7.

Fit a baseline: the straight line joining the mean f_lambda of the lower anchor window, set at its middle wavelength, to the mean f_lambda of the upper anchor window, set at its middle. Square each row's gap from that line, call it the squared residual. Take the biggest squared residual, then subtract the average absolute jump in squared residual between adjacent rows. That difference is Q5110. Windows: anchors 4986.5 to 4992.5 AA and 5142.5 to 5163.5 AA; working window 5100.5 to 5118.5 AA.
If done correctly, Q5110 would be 0.32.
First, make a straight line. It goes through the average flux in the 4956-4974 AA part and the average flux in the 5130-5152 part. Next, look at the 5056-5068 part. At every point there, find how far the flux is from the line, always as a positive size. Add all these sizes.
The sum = 1.2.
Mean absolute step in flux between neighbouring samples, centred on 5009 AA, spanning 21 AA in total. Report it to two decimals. 0.58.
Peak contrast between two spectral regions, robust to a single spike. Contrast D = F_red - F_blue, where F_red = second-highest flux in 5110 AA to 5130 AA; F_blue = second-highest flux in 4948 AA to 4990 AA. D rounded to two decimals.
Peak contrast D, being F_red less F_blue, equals -0.34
